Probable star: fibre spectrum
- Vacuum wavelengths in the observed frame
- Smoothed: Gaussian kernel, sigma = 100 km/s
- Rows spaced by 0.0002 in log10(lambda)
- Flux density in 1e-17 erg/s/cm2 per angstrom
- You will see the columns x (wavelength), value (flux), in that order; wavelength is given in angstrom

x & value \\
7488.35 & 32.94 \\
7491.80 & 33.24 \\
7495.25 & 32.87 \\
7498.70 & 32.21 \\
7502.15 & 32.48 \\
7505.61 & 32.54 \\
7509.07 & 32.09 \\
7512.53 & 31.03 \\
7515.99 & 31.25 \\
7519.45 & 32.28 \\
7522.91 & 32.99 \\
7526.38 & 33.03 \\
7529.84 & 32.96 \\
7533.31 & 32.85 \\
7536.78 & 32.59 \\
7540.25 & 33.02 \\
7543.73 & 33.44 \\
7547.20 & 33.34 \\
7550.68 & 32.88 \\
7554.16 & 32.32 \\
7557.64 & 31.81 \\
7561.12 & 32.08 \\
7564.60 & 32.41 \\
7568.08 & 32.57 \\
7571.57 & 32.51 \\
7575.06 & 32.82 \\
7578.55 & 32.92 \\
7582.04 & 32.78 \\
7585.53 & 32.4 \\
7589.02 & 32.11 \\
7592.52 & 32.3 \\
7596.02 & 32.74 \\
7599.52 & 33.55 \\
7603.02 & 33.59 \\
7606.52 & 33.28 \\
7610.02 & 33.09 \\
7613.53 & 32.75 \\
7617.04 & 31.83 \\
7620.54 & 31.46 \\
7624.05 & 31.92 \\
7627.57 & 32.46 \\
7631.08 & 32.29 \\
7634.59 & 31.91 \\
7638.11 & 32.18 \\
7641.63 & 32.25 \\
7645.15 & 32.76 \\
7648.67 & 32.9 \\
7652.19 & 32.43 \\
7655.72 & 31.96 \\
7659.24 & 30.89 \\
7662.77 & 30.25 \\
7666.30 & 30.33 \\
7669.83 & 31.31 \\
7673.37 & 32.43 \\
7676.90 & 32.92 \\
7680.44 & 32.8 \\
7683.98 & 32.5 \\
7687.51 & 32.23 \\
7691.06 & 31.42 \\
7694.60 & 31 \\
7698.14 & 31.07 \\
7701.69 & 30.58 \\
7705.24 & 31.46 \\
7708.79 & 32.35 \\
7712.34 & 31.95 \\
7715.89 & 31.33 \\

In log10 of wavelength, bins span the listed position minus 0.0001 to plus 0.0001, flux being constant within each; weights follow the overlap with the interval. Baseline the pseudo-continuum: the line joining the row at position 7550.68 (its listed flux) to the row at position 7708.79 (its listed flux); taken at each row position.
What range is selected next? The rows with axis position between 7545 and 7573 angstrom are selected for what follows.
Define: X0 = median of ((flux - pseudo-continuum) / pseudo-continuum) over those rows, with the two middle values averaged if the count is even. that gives -0.011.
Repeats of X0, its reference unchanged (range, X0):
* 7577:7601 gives 0.000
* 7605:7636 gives -0.010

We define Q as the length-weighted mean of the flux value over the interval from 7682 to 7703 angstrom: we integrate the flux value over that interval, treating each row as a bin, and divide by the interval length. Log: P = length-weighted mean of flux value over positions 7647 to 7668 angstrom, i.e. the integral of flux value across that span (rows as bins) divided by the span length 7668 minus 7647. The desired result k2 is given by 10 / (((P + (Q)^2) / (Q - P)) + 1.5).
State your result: 0.000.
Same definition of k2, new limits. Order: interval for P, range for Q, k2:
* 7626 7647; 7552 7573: 0.000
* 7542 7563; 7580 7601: 0.000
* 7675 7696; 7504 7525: -0.001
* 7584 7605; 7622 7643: -0.006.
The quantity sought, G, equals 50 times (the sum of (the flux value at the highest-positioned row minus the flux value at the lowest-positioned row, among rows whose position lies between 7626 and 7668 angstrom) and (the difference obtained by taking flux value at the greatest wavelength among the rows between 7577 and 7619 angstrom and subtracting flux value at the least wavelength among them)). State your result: -161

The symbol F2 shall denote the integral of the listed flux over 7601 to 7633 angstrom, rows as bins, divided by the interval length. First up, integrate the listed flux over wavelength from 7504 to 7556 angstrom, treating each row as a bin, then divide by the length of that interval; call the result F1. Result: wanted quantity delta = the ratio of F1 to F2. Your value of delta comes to 1.00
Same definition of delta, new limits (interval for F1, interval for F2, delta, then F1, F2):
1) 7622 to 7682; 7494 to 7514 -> 0.99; 32.0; 32.2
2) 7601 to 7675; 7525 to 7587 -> 0.98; 32.1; 32.7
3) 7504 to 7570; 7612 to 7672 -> 1.02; 32.5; 31.9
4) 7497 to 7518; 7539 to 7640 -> 0.98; 31.9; 32.6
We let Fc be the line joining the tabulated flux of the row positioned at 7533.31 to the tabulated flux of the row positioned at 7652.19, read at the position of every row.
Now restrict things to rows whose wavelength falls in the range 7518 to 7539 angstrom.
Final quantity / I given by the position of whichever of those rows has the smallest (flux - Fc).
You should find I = 7519.45 angstrom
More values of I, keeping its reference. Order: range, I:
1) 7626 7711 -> 7662.77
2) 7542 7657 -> 7620.54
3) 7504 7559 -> 7512.53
